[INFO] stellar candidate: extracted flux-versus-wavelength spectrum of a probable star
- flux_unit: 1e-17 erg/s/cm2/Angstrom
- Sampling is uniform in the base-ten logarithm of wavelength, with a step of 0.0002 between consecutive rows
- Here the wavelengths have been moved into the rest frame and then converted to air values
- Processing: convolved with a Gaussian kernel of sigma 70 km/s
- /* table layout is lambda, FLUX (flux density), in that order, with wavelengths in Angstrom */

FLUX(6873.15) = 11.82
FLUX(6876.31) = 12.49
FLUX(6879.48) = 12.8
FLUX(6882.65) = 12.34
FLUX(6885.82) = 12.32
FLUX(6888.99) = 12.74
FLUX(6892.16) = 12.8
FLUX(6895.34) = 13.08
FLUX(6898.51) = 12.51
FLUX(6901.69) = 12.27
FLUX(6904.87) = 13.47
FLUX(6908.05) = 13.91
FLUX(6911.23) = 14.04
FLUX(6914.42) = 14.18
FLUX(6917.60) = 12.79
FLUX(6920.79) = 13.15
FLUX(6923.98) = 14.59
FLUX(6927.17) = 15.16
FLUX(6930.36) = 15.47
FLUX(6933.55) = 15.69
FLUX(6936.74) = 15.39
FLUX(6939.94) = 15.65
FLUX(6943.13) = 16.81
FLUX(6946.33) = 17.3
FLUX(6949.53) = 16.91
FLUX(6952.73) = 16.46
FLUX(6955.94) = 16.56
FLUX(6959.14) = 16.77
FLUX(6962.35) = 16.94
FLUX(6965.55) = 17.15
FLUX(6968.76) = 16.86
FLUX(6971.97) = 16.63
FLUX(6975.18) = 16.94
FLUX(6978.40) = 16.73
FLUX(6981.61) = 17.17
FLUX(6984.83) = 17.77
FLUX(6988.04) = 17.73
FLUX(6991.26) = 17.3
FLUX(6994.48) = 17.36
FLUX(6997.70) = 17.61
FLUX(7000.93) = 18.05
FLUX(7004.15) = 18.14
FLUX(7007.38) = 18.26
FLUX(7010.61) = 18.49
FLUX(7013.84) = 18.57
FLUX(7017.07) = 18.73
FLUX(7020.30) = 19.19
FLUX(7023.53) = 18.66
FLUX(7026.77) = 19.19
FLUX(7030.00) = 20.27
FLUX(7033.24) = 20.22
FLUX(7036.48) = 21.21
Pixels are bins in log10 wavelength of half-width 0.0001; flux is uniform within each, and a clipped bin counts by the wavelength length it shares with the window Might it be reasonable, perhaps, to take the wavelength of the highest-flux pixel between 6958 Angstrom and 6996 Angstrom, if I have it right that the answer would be 6984.83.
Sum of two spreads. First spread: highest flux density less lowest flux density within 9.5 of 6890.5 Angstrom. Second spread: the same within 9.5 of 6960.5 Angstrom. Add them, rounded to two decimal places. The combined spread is 1.45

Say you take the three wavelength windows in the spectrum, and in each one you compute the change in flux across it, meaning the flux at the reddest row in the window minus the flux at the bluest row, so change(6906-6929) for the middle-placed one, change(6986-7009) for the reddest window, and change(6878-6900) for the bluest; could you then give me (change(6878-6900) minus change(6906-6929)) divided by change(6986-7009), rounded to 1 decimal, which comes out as -2.9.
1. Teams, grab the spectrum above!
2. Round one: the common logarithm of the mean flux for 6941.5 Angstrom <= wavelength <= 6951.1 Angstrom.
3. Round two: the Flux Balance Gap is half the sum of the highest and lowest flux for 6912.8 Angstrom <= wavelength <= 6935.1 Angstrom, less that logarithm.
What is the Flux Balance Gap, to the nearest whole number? 13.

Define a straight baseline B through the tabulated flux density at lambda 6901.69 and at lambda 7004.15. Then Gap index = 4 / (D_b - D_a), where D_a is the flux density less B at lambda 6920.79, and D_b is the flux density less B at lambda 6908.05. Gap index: 2.7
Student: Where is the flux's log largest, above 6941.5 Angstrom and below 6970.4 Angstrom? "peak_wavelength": 6946.33 Angstrom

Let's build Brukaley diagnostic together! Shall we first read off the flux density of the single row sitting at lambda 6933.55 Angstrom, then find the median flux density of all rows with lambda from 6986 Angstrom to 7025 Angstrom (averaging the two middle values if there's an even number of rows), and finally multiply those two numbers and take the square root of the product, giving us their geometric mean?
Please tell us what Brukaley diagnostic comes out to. 16.9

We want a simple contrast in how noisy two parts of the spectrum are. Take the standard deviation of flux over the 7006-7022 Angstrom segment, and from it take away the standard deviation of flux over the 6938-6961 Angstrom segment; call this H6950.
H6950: -0.16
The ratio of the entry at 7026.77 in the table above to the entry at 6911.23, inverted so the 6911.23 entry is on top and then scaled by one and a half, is 1.10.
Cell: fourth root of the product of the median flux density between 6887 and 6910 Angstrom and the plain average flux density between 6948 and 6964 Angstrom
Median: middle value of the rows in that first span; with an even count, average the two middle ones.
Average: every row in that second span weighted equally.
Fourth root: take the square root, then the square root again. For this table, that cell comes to 3.83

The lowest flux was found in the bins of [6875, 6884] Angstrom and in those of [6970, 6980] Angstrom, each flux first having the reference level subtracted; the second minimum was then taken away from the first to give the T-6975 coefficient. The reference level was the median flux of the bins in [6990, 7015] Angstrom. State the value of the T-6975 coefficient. -4.3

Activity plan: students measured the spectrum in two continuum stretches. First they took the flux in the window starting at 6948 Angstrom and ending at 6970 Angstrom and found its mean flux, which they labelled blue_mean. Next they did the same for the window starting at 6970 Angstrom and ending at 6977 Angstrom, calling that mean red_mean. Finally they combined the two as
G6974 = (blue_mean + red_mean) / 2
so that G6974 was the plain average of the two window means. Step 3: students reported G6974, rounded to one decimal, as 16.8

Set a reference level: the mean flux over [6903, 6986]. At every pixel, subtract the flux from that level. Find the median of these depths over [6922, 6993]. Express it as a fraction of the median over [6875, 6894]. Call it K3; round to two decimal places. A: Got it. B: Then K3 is -0.32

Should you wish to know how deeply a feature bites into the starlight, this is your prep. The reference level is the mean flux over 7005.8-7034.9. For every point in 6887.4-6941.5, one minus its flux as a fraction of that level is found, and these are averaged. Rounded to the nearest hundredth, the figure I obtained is 0.27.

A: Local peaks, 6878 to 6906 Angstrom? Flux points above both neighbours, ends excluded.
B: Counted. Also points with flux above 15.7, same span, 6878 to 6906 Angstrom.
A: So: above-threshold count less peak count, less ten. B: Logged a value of -11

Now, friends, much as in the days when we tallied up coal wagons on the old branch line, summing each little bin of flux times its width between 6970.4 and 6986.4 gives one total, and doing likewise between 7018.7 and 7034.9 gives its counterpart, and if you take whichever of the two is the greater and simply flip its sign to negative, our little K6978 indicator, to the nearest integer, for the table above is -316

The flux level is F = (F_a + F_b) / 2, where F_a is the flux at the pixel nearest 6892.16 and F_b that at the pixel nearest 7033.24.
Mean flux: 16.5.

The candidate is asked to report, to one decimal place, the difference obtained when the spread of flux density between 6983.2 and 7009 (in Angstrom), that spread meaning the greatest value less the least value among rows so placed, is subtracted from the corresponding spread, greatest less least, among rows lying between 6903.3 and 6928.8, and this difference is 1.4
